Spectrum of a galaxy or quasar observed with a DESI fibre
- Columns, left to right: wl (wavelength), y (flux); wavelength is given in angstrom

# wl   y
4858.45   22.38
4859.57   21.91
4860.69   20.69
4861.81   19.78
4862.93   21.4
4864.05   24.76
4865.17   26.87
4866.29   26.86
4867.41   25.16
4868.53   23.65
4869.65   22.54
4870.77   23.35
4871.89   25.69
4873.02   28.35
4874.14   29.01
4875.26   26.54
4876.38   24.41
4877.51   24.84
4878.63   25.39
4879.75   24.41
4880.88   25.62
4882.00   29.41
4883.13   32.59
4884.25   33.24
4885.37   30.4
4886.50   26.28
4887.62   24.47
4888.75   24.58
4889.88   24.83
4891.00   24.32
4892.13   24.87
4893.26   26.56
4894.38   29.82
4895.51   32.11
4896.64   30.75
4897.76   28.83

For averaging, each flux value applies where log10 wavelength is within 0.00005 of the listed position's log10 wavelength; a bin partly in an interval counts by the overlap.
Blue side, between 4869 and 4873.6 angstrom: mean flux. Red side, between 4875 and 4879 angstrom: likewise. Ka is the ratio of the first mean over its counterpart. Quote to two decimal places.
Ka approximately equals 0.99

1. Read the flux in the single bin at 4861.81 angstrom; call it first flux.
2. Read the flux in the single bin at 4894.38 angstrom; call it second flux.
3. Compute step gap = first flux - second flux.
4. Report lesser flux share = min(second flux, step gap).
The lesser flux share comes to -10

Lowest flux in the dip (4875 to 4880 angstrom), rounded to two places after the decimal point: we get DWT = 24.41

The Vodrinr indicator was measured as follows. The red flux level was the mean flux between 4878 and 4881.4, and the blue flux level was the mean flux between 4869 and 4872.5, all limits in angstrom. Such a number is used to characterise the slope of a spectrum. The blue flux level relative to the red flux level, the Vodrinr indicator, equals 0.95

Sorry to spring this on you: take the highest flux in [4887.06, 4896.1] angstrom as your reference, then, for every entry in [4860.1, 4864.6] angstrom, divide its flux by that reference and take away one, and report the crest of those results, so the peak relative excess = -0.23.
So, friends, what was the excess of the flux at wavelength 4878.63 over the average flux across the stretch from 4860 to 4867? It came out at 2.0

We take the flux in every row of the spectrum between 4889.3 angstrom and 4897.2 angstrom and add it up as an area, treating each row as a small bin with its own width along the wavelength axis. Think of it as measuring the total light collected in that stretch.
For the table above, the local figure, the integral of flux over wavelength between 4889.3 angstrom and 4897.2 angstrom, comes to 218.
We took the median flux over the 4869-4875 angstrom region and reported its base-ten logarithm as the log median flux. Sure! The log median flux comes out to 1.41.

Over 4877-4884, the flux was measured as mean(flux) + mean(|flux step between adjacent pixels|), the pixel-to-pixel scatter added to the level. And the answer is 29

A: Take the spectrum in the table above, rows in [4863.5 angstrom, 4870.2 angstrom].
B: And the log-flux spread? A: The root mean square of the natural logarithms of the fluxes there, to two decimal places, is 3.22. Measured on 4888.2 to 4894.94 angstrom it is 3.25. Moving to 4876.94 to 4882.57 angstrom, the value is 3.25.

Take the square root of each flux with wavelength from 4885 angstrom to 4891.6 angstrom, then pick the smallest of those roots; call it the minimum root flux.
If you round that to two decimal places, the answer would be 4.93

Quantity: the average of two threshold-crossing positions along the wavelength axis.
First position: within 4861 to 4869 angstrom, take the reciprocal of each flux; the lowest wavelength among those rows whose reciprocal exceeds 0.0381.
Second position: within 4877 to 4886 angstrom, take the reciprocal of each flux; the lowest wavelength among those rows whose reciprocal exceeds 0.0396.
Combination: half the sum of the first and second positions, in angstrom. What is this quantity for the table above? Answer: 4869.7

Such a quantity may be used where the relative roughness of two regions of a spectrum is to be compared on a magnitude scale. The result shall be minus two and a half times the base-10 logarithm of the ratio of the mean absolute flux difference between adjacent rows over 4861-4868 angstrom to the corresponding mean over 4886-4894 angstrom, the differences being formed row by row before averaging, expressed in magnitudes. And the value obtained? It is -0.83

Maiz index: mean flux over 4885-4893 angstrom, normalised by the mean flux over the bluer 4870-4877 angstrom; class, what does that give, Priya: 0.98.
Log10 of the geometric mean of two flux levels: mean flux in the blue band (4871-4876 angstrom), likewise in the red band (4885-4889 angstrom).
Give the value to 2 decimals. 1.43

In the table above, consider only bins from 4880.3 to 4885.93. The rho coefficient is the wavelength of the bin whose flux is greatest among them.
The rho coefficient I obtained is 4884.25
